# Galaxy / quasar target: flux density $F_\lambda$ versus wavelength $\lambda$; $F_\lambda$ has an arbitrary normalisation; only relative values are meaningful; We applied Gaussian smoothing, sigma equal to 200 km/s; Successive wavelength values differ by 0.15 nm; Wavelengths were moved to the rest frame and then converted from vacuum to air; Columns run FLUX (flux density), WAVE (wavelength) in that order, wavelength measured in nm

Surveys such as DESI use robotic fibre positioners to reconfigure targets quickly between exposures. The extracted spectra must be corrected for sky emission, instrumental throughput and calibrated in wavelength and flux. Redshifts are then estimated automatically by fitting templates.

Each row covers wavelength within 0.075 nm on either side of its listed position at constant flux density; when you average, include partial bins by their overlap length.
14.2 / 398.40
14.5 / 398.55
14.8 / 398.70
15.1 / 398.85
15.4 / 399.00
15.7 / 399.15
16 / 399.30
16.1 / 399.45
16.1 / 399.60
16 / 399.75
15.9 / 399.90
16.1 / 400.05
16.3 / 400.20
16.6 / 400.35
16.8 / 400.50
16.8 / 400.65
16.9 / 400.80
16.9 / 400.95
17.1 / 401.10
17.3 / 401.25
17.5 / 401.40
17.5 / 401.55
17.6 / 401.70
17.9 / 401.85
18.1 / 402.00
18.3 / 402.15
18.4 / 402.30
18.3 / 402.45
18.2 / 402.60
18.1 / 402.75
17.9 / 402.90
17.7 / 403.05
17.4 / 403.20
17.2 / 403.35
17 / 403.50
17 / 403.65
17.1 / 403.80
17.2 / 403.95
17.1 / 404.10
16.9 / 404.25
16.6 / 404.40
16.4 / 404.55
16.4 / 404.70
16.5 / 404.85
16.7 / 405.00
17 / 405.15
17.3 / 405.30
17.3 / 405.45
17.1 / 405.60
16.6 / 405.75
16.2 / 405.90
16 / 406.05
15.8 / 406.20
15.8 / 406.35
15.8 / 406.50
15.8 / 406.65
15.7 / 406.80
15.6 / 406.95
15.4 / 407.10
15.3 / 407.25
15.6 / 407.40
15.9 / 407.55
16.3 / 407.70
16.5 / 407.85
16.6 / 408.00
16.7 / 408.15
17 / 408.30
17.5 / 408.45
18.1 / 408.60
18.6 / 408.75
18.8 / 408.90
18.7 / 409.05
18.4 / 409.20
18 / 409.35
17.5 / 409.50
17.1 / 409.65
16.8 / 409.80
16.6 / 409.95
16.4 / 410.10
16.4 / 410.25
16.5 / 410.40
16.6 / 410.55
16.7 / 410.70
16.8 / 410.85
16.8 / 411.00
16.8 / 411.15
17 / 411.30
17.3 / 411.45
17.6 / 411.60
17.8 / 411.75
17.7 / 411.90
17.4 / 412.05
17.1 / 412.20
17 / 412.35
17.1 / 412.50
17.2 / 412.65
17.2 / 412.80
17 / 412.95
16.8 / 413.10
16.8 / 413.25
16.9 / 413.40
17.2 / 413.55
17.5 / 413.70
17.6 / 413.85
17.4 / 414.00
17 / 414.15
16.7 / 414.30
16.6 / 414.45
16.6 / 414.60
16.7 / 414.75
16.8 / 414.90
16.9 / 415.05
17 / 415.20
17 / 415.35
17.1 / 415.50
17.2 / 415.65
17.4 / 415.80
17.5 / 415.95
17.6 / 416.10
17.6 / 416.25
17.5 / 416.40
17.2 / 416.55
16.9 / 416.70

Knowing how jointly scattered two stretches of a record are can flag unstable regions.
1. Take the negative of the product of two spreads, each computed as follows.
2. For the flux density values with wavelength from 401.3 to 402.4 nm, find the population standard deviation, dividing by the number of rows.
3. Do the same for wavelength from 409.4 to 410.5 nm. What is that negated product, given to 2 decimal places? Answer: -0.13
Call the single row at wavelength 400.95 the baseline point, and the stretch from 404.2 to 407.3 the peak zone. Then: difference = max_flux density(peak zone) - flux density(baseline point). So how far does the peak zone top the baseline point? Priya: 0.4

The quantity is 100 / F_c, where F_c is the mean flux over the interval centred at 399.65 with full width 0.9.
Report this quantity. 6.24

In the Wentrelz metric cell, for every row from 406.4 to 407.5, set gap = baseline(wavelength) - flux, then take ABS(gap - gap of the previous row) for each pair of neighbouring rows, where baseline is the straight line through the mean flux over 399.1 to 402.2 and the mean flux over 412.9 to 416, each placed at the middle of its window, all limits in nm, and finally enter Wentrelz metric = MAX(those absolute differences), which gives 0.30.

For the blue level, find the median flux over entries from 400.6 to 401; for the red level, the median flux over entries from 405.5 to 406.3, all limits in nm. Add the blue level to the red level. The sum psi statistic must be 33.1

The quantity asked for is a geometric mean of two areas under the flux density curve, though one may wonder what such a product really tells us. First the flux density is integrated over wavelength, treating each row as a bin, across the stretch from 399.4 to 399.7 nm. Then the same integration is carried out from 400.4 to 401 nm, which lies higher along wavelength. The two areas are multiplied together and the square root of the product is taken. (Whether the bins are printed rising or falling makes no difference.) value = 7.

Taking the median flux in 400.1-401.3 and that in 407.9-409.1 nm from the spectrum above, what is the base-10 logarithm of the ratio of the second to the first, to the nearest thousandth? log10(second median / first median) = 0.024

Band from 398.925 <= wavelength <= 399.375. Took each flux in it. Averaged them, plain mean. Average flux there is 15.7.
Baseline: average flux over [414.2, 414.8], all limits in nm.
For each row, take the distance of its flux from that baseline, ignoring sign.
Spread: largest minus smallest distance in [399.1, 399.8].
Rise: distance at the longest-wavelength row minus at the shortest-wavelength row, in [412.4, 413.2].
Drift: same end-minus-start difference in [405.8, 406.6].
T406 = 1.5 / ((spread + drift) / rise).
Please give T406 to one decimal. -0.6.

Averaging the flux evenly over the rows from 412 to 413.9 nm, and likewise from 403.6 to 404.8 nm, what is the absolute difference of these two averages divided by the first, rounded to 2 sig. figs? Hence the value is 0.018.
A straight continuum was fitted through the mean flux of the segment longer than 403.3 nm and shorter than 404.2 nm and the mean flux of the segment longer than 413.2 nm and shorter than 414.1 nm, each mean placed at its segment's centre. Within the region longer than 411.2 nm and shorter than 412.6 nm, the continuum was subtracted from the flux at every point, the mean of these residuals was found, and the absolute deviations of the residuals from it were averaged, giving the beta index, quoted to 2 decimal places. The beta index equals 0.26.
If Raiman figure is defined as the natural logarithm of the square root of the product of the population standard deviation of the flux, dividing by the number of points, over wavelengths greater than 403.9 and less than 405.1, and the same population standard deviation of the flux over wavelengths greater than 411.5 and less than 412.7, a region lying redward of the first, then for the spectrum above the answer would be -1.24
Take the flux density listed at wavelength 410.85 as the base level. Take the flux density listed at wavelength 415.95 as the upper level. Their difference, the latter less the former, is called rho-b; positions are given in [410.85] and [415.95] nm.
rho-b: 0.70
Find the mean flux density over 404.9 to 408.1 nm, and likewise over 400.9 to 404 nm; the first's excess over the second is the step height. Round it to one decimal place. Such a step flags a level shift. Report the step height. -1.4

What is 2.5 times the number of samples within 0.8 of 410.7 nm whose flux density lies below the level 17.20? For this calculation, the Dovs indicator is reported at 25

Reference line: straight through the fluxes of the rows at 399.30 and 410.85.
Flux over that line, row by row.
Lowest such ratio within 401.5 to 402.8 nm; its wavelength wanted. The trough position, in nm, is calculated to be 401.55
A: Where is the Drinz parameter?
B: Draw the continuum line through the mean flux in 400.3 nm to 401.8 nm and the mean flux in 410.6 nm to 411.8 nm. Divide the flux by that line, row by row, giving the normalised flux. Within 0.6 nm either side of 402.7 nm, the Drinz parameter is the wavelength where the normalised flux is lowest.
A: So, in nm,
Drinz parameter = 403.20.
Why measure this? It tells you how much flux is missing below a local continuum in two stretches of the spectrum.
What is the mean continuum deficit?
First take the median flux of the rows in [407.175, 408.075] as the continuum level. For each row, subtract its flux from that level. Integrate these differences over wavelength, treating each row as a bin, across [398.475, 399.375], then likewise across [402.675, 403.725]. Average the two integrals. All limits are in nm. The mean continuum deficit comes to -0.34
